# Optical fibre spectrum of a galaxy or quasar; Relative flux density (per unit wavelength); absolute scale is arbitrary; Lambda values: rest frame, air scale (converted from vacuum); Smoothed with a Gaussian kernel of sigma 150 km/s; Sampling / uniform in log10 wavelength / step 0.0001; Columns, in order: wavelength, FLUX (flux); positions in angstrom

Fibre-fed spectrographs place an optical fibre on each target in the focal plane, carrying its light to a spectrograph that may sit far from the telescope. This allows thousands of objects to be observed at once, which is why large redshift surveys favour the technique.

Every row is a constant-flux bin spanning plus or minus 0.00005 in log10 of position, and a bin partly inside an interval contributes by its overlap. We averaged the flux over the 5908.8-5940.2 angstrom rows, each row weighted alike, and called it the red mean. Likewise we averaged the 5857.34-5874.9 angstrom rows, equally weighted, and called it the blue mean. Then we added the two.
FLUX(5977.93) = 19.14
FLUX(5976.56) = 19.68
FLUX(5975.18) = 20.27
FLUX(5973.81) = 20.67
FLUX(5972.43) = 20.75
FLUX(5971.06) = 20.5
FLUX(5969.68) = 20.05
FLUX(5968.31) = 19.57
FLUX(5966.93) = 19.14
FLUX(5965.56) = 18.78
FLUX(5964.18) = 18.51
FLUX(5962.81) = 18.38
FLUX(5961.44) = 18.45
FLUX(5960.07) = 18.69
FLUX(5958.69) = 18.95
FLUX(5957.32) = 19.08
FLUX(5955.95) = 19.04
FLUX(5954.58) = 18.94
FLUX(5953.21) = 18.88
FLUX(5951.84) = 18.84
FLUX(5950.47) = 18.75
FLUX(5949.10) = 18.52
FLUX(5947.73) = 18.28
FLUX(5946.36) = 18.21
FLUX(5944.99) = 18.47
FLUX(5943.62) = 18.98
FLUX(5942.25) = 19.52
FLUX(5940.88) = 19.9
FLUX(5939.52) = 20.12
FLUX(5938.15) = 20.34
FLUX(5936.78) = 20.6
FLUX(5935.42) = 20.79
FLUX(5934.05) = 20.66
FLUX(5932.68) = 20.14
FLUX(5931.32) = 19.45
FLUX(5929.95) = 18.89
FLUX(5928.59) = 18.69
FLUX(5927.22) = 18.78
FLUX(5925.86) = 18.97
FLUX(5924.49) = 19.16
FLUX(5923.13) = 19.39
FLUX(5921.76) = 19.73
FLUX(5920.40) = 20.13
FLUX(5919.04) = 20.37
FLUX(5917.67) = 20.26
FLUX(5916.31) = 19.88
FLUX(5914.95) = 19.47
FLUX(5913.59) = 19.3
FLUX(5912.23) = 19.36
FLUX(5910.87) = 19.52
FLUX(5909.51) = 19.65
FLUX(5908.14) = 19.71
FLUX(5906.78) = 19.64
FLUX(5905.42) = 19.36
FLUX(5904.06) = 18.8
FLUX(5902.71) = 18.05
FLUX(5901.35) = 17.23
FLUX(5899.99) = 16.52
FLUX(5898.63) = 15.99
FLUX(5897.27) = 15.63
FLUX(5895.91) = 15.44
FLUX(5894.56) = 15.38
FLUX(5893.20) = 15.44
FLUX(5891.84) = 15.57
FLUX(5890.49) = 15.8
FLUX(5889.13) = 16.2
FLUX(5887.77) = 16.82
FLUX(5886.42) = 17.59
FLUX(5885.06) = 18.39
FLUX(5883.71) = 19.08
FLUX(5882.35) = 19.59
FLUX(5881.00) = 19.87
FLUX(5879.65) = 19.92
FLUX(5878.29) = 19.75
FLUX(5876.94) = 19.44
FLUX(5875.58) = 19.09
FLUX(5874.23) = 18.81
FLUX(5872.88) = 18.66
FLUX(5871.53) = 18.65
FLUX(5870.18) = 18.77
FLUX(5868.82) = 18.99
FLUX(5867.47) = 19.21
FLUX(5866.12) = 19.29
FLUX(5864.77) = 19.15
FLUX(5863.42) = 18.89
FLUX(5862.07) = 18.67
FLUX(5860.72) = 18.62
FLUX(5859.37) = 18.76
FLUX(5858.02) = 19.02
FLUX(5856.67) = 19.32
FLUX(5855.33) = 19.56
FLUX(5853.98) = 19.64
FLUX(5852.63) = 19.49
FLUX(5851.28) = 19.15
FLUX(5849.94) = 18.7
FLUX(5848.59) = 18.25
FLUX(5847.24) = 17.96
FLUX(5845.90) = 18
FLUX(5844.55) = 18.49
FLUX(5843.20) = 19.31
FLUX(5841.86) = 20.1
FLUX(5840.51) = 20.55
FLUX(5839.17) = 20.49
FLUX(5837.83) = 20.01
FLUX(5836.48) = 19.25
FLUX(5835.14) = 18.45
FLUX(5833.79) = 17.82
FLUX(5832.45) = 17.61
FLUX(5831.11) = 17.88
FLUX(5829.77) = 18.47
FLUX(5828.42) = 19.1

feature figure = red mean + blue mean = 38.6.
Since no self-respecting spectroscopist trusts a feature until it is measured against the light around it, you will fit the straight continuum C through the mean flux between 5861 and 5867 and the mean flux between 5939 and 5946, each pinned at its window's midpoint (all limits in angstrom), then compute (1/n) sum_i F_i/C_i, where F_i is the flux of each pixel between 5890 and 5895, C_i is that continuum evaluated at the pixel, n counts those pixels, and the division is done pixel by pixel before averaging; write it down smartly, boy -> 0.81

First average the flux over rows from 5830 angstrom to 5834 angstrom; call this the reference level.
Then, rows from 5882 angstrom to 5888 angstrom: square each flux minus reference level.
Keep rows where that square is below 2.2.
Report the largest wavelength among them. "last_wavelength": 5887.77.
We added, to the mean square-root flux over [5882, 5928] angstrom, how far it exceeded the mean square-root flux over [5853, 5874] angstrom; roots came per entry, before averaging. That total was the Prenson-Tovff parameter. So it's 4.17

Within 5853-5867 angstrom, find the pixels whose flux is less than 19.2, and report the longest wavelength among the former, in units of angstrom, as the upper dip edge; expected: 5864.77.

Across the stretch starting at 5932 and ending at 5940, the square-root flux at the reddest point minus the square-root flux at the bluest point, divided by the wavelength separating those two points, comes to 0.000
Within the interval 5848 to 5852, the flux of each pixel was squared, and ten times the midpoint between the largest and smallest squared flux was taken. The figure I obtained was 3499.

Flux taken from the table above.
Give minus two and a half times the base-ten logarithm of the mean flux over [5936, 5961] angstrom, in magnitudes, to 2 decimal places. -3.20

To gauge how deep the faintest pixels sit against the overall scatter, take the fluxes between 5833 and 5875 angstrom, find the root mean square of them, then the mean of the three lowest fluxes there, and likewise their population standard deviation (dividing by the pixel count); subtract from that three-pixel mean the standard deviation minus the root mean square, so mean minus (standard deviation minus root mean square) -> 36.3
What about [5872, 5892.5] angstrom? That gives 32.7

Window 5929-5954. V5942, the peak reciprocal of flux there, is 0.0549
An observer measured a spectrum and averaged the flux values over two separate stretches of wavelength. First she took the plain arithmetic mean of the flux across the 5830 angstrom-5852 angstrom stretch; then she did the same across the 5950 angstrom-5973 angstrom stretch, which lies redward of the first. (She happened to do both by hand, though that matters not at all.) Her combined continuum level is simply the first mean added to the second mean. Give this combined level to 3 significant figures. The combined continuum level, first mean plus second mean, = 38.0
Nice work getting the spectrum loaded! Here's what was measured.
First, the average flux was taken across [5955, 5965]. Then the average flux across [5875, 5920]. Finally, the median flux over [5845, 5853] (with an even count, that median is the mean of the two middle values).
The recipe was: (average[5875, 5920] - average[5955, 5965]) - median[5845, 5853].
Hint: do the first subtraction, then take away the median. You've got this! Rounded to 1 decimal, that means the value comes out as -19.0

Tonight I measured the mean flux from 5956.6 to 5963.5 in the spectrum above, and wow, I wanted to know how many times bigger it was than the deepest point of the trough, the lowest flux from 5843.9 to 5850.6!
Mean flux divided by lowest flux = 1.04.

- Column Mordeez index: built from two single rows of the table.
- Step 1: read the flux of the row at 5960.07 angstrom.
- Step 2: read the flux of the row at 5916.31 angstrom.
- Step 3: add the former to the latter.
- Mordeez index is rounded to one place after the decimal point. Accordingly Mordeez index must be 38.6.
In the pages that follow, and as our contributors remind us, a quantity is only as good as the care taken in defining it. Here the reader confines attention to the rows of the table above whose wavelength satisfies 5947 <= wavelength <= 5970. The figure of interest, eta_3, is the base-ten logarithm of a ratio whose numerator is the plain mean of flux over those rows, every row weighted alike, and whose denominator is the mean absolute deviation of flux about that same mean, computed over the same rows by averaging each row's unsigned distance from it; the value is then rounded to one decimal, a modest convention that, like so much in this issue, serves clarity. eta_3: 1.8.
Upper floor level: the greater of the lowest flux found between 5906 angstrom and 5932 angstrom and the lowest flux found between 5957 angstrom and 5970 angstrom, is 18.7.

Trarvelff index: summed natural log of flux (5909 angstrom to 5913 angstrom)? 8.91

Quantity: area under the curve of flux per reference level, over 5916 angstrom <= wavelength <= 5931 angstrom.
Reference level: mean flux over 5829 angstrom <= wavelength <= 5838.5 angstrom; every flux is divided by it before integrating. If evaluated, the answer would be 15.8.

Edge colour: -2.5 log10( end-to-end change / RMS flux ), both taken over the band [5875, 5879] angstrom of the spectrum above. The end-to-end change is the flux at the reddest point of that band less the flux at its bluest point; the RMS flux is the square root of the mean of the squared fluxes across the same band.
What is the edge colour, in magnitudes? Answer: 3.7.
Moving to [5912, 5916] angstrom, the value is 5.6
